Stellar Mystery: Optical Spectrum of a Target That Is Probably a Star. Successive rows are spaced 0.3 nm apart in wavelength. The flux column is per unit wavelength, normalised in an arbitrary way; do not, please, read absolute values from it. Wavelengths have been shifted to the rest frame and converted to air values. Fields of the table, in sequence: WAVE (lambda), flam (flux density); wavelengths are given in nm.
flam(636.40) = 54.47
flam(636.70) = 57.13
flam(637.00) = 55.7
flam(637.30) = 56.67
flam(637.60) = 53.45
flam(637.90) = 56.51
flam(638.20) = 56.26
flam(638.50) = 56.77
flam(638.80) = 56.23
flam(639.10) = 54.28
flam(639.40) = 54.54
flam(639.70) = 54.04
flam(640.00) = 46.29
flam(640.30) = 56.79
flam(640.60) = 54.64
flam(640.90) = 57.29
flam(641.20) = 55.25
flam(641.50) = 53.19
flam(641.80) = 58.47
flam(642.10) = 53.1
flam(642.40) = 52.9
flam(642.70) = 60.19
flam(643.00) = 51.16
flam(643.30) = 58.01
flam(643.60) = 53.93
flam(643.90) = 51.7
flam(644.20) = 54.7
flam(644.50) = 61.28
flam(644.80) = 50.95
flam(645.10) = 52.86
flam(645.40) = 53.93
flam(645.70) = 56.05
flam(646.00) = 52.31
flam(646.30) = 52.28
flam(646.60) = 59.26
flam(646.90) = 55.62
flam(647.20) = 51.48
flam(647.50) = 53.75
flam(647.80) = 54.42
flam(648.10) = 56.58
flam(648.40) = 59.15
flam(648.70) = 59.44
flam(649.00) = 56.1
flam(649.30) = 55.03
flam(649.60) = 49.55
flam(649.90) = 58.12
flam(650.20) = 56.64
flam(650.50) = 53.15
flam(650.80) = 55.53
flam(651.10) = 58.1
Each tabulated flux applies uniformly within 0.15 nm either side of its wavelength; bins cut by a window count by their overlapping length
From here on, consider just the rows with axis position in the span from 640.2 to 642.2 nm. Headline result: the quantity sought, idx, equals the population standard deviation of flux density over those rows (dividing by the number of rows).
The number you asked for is 1.9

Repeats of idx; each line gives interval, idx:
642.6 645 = 3.8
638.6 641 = 3.2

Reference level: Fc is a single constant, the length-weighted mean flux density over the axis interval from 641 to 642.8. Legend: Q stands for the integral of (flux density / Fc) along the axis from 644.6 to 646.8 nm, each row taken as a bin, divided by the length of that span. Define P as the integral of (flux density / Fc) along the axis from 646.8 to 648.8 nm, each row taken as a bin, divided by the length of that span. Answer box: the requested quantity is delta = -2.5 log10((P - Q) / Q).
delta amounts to 3.9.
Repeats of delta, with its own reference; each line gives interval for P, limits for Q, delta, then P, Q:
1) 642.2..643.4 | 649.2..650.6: 4.5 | 1.00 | 0.984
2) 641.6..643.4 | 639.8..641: 3.6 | 1.00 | 0.967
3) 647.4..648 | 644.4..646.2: 9.6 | 0.98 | 0.980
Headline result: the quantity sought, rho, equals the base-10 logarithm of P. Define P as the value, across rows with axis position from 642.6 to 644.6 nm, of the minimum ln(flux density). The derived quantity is 0.595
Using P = 3.93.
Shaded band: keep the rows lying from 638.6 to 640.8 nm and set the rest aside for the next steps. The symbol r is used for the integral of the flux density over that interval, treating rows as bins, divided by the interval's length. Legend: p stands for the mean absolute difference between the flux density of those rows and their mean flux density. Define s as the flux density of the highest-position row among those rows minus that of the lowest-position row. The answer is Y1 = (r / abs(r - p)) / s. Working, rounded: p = 2.2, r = 54.0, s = -1.6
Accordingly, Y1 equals -0.7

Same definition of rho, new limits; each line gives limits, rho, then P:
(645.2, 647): 0.597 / 3.96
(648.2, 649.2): 0.605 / 4.03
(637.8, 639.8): 0.601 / 3.99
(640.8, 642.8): 0.599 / 3.97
